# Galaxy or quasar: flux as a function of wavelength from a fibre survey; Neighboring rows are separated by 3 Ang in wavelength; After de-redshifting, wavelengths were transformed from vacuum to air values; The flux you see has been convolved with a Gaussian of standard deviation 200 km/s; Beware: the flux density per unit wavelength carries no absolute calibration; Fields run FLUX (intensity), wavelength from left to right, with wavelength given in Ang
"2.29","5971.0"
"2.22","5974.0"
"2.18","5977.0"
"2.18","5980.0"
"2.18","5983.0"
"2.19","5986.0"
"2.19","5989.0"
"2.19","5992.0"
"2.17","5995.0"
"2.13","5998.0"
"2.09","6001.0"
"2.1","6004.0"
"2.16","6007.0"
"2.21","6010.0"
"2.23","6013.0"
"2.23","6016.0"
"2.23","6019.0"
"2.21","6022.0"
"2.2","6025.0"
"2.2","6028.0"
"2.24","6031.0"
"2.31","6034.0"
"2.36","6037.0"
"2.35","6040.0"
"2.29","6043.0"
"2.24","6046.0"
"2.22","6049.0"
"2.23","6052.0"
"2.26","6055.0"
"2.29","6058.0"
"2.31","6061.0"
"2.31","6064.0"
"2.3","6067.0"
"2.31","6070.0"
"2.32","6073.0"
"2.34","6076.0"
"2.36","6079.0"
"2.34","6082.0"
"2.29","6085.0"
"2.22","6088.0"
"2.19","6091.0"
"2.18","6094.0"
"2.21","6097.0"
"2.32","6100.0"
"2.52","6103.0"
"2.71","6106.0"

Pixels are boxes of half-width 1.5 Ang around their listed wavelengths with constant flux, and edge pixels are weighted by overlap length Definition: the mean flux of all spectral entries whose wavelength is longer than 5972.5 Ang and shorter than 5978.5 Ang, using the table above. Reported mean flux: 2.20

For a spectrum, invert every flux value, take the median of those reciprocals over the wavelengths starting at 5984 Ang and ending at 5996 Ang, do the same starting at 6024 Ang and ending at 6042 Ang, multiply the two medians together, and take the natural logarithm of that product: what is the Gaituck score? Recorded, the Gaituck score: -1.61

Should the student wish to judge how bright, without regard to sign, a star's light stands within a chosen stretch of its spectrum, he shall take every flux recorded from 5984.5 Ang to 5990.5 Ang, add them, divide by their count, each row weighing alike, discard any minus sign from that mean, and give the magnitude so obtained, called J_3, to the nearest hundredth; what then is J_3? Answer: 2.19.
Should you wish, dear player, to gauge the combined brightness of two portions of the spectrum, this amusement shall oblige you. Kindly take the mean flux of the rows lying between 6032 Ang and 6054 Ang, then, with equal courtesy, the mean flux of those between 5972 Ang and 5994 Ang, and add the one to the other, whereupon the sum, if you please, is 4.476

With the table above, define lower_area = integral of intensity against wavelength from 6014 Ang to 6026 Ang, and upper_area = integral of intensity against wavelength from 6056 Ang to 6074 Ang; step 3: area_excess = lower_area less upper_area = -15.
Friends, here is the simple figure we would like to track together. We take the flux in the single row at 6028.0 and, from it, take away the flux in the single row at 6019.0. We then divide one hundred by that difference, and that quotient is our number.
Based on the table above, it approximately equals -3333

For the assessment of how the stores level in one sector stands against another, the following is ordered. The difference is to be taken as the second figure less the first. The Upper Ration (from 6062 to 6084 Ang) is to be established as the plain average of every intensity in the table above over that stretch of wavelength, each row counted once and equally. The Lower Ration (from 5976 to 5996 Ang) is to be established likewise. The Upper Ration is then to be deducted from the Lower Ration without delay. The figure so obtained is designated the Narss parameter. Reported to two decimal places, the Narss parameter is -0.14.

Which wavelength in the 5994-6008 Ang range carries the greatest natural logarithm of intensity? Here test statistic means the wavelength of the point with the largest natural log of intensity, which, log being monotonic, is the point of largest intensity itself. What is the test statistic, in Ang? 5995.0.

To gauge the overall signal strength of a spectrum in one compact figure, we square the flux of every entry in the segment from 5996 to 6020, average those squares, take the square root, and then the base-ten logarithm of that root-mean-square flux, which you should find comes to 0.337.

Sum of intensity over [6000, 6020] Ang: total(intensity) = 15.25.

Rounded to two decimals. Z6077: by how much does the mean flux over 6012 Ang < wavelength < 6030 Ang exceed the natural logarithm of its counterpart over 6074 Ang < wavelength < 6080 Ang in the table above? 1.36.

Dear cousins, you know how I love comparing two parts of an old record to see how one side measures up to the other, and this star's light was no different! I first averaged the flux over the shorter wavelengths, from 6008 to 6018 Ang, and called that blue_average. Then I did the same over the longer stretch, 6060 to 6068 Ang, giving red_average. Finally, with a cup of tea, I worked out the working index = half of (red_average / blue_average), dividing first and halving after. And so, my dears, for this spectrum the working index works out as 0.519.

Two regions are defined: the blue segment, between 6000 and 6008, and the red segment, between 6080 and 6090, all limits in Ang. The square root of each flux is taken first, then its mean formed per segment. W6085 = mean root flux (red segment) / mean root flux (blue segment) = 1.04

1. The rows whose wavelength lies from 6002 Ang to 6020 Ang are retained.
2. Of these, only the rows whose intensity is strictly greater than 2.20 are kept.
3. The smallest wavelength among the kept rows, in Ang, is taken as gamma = 6010.0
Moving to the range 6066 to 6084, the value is 6067.0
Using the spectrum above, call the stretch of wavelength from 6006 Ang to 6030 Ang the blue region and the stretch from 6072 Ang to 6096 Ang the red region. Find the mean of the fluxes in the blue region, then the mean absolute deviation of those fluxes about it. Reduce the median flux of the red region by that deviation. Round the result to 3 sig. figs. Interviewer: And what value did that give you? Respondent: 2.29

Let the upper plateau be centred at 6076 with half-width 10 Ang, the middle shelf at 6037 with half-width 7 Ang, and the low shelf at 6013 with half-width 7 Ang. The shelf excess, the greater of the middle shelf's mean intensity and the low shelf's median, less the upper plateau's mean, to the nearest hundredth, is -0.01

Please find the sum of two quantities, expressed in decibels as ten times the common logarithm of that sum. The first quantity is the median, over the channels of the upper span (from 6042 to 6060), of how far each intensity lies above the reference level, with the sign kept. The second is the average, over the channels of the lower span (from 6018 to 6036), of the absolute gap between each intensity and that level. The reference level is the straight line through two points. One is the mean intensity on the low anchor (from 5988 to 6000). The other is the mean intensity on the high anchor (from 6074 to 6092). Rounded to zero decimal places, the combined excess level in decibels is -15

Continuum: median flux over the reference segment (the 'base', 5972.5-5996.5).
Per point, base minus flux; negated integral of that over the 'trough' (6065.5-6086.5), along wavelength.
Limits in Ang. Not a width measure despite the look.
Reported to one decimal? 2.9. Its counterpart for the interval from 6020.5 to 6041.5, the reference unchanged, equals 1.7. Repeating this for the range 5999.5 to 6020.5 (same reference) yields -0.1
